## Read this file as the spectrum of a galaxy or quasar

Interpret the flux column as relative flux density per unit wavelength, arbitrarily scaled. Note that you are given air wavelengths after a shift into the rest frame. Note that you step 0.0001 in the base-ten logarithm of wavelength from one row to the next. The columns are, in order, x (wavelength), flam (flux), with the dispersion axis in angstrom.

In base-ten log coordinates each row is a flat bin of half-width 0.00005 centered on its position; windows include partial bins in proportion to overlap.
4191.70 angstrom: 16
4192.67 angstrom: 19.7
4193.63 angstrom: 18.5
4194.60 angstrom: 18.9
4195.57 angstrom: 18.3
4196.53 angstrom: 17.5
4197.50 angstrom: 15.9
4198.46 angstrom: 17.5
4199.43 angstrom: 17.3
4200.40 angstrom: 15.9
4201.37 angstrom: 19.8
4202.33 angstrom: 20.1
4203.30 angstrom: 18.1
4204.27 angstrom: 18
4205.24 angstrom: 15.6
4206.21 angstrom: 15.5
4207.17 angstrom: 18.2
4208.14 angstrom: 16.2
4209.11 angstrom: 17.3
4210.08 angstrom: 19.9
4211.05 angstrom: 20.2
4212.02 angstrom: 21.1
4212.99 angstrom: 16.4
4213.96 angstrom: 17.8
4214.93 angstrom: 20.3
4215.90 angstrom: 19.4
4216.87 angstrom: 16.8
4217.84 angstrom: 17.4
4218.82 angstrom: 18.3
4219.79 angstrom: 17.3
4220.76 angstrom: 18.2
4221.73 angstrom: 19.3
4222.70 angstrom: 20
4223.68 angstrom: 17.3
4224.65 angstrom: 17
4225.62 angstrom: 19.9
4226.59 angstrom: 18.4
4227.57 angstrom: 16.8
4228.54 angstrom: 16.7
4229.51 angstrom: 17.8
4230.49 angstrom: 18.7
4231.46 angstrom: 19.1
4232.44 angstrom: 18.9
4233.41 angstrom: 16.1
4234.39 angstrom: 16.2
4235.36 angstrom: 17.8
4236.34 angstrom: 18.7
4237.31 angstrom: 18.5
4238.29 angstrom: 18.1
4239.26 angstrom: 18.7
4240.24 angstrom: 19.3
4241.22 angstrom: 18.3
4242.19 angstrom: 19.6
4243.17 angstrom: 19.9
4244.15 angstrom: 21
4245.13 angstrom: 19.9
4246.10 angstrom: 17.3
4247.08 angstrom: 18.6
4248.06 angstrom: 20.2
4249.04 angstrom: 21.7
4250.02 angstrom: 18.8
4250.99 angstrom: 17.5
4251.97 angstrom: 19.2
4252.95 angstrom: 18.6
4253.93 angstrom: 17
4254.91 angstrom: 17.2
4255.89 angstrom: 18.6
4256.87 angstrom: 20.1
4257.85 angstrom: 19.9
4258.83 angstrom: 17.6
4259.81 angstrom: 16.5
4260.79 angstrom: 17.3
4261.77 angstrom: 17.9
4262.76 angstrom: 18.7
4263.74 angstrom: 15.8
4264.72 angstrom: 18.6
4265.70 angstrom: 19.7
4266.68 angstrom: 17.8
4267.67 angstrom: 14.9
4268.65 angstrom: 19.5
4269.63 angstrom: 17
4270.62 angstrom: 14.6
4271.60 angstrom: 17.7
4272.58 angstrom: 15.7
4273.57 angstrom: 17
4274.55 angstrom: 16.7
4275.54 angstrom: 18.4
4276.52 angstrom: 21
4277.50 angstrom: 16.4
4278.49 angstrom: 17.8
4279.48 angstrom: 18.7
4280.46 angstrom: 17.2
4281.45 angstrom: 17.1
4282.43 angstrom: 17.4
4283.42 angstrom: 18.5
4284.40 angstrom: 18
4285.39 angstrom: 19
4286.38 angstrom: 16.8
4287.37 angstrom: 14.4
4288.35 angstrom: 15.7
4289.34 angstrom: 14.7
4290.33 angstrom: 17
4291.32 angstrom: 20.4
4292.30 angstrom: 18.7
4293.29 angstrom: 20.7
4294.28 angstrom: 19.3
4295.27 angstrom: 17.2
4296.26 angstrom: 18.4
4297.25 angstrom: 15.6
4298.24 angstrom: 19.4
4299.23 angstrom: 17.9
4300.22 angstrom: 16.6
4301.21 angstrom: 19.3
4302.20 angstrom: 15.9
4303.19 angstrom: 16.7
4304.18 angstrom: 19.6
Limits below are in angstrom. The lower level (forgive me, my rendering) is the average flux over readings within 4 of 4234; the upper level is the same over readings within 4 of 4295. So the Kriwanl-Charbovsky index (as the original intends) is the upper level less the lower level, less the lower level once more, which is -17.3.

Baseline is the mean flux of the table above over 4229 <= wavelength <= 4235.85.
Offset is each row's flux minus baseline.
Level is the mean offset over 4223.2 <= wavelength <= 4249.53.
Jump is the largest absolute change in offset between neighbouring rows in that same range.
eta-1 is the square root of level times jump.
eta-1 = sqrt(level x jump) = 1.5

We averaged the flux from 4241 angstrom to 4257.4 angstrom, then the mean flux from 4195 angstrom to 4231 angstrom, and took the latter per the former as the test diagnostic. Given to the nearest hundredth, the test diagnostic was 0.95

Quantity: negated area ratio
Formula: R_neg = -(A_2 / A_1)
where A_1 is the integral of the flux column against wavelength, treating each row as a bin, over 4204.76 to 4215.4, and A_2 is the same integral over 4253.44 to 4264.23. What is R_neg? -1.00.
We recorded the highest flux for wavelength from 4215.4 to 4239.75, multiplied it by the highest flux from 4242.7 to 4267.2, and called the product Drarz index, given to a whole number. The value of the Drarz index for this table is 434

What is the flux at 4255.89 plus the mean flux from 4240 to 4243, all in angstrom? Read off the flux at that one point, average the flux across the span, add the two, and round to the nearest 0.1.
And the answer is 37.7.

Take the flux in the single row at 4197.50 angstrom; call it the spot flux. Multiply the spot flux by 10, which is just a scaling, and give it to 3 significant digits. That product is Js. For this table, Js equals 159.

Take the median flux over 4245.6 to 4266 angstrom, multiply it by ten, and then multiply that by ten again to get 1860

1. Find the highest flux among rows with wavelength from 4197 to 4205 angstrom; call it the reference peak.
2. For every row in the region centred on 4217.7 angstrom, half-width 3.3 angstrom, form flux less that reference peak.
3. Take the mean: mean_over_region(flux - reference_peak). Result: -1.86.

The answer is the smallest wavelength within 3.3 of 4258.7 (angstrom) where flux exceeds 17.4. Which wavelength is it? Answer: 4255.89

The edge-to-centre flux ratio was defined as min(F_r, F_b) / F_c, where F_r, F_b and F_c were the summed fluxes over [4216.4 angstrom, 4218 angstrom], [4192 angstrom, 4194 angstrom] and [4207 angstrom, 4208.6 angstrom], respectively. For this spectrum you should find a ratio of 0.99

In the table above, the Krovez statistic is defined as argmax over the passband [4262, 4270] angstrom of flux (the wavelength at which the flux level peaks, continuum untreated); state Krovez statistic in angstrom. 4265.70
